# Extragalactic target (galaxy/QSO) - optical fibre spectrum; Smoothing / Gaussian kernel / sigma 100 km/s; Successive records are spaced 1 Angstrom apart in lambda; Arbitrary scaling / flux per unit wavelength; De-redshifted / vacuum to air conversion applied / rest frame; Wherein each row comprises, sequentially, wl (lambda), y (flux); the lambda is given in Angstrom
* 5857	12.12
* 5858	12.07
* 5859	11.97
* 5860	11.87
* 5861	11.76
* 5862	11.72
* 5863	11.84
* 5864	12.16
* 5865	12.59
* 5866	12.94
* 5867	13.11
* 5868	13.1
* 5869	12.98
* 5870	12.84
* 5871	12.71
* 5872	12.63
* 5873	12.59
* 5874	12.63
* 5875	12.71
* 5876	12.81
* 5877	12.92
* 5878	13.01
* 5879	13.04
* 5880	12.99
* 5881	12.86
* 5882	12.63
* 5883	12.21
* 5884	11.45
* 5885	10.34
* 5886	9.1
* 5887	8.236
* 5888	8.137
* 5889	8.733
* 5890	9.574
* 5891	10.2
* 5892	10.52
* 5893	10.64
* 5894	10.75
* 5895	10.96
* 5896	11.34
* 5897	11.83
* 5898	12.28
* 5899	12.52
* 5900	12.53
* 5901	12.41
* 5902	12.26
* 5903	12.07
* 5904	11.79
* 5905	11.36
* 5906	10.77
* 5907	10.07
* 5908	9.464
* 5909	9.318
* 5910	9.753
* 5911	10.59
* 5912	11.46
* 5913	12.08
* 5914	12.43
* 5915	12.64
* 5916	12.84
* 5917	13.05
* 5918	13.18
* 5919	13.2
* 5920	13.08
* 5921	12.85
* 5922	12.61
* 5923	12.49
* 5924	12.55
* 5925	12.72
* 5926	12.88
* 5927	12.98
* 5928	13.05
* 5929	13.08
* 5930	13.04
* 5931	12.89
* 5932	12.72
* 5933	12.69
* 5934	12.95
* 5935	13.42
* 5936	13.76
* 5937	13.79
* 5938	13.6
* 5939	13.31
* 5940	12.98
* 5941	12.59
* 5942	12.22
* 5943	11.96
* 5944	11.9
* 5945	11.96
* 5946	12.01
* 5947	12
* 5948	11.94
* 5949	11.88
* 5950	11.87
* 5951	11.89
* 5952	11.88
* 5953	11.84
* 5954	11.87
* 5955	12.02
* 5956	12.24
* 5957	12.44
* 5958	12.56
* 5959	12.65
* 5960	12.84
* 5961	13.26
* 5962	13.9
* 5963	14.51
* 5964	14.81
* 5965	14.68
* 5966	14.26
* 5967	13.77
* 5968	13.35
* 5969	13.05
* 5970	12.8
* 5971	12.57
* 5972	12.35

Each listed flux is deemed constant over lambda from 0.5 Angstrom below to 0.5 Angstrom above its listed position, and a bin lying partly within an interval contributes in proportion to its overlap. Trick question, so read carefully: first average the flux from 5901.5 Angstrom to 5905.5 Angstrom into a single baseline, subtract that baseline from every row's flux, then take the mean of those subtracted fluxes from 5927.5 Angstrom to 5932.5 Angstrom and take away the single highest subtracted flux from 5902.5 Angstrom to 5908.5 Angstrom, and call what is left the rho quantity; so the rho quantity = 0.9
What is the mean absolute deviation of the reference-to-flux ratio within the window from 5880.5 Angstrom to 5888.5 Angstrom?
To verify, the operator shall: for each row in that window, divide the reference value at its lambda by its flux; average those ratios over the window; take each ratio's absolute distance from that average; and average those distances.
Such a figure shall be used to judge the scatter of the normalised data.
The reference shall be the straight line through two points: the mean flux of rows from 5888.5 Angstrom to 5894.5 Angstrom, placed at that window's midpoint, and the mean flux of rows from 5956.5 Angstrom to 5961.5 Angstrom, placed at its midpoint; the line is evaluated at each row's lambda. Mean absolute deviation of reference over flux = 0.16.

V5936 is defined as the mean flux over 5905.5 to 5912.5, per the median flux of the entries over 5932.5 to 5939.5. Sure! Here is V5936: 0.76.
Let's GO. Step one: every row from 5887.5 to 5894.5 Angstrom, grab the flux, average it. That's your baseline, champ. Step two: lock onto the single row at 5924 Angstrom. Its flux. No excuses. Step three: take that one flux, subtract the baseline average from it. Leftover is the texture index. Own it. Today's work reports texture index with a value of 2.8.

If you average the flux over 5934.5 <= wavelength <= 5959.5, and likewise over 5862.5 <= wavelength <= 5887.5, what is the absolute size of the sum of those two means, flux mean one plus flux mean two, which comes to 24.7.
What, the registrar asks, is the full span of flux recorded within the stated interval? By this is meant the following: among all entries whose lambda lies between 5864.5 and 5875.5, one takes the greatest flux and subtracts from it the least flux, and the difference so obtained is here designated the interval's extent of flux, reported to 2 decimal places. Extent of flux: 0.52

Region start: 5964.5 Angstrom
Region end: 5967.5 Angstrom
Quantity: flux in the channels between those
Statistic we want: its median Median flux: 14.3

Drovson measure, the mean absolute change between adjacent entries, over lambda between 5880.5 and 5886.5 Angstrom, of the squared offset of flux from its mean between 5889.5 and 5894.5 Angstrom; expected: 1.6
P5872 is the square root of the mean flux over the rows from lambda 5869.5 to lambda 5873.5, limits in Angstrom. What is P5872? 3.56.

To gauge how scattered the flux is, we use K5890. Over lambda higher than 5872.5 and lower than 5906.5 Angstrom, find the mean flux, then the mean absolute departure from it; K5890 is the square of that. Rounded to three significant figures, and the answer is 1.39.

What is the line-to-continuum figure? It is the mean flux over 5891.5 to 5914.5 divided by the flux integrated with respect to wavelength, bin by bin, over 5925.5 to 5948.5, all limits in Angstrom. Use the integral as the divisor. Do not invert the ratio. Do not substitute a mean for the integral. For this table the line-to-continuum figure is 0.038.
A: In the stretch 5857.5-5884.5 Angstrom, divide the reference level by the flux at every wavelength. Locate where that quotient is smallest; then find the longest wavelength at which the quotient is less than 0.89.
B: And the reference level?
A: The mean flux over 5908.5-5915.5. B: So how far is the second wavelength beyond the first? 15 Angstrom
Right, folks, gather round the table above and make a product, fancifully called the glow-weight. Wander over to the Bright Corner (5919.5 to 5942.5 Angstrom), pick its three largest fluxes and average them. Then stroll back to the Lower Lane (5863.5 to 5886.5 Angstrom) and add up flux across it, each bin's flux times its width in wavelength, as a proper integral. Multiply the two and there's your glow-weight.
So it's 3928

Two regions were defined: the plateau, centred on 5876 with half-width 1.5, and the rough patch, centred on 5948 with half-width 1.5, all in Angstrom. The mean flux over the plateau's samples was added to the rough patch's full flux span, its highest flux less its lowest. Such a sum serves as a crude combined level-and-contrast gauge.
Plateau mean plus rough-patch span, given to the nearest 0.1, 12.9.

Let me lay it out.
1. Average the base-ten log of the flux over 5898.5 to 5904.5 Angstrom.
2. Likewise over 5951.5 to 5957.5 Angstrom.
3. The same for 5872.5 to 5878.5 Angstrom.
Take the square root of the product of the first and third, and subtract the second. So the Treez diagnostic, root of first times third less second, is 0.017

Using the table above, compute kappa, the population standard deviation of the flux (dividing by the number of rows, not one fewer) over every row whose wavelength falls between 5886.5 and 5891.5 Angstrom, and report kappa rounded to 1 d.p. 0.8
